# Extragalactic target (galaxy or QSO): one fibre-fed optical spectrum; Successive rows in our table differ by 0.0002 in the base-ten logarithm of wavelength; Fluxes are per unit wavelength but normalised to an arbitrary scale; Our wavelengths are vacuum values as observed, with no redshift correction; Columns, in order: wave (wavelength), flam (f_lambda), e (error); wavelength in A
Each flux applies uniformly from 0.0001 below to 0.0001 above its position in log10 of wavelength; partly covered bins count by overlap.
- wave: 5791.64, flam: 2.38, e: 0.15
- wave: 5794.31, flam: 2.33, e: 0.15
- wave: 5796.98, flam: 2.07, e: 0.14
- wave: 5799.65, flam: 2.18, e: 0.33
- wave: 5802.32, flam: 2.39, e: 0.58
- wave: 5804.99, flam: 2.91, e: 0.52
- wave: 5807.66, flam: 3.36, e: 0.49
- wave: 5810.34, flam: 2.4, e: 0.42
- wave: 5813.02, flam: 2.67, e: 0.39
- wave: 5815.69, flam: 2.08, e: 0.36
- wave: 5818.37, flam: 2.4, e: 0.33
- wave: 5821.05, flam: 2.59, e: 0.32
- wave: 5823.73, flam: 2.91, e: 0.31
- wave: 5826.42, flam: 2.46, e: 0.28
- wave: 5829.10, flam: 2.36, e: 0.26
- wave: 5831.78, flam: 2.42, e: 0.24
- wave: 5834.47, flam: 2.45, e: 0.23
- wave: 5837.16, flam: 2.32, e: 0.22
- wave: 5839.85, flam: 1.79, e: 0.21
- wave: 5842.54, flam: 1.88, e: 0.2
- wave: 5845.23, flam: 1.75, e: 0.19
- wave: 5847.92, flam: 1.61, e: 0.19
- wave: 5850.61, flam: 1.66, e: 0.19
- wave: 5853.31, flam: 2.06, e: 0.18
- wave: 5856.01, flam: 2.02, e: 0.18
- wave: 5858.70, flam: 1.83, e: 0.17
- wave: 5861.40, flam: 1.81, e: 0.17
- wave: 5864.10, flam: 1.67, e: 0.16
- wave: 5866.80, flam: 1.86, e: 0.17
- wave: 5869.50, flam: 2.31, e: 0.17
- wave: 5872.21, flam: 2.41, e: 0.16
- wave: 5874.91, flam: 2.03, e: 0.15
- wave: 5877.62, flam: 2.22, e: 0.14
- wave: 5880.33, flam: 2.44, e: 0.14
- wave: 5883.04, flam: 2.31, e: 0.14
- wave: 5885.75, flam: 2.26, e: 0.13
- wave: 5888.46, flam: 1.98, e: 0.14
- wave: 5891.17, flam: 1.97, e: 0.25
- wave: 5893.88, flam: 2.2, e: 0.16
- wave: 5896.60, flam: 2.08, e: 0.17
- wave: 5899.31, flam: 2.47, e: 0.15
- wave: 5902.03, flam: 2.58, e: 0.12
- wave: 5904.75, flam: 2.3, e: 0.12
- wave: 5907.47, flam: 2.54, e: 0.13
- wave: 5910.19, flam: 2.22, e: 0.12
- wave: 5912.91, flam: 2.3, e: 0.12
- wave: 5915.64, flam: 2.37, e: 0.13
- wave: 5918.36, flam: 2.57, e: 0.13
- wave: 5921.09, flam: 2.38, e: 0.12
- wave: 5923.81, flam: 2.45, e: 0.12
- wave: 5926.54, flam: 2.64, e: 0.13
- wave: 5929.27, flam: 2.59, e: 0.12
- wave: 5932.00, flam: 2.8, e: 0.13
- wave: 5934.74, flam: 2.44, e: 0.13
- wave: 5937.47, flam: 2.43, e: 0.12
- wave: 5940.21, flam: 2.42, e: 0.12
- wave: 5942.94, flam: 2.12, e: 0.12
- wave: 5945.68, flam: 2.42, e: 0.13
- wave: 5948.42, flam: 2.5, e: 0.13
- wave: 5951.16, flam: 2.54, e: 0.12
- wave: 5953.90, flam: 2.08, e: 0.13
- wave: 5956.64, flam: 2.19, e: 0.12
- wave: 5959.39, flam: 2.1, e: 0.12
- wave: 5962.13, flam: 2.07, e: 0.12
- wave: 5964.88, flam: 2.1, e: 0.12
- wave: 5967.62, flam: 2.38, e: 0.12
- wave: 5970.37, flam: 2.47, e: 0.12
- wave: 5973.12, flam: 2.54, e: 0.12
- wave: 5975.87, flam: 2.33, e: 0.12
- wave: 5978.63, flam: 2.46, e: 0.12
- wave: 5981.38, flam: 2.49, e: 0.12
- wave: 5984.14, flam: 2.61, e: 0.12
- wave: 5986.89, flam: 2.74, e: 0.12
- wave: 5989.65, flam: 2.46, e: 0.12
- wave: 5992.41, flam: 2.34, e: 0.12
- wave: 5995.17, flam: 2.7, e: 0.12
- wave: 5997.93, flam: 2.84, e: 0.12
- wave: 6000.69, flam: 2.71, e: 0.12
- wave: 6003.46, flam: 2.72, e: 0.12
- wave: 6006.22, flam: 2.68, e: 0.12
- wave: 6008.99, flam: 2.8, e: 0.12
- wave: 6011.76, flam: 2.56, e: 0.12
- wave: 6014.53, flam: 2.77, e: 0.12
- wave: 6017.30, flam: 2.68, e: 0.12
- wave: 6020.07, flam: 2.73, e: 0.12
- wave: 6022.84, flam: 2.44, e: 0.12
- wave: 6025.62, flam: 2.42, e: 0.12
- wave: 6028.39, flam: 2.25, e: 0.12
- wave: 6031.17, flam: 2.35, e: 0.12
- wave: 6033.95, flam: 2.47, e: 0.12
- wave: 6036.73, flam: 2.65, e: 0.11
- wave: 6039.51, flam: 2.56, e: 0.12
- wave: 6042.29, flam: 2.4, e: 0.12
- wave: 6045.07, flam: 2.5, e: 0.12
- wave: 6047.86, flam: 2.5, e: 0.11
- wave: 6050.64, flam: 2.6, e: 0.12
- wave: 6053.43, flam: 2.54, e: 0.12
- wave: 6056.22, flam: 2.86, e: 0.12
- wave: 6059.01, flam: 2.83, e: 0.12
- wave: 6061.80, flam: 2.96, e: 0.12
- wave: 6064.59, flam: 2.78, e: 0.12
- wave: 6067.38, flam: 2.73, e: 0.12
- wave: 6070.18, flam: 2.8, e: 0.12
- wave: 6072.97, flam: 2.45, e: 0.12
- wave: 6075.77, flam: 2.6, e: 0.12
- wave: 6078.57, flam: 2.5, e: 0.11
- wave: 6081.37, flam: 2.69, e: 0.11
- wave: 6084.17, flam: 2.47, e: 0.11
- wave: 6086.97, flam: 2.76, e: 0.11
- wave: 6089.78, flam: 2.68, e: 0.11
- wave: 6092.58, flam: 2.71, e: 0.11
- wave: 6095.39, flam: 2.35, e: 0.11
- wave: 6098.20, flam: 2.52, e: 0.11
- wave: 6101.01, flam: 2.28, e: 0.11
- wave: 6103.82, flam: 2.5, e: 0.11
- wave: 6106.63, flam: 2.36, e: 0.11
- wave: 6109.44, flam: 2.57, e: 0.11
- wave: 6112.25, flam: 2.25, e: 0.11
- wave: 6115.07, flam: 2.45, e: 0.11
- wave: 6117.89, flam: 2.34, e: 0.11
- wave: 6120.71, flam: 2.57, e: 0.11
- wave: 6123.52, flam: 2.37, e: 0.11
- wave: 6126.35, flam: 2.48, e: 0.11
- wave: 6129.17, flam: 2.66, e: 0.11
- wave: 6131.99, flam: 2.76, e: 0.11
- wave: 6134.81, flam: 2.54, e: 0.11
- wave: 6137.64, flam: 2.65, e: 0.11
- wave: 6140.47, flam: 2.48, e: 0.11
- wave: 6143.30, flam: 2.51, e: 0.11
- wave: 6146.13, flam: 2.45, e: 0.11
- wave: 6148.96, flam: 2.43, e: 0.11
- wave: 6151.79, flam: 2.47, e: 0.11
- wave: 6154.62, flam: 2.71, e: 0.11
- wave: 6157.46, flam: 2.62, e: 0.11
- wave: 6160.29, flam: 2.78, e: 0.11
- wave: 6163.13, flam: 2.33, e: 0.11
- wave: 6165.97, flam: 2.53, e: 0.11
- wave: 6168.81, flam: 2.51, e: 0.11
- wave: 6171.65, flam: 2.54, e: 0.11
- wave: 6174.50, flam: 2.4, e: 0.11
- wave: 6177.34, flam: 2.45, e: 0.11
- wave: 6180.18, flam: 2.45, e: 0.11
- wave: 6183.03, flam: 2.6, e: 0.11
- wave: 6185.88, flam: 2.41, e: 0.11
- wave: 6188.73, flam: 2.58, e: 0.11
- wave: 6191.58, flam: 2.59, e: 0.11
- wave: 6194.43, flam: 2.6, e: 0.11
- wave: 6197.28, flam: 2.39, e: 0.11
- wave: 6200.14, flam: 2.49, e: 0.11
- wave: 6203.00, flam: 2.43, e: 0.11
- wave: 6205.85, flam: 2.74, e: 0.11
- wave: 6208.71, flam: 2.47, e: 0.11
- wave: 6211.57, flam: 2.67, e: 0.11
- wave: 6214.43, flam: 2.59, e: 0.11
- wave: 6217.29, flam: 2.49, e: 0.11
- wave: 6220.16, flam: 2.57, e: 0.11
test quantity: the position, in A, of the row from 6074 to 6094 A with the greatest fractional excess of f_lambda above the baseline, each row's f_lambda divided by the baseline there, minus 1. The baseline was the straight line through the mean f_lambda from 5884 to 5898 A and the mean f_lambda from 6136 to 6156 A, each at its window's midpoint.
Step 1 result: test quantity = 6086.97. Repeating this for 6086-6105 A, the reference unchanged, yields 6086.97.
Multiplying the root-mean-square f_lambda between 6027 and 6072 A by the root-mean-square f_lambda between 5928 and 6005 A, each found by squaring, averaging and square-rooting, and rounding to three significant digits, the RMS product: 6.44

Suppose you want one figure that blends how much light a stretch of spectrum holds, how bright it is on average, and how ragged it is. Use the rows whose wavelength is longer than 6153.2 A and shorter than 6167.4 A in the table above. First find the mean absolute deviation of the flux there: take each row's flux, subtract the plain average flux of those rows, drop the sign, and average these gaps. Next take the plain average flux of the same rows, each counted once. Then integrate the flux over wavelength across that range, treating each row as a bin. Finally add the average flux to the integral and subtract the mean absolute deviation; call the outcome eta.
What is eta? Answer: 39.3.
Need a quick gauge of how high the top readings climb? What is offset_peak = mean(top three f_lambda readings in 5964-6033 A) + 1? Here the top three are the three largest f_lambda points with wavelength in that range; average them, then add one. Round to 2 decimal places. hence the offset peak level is 3.80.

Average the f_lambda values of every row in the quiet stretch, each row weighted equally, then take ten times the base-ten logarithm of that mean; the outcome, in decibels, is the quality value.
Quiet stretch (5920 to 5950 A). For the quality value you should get 3.93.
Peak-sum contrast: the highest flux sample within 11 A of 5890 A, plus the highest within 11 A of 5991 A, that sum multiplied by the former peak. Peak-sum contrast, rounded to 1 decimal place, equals 13.1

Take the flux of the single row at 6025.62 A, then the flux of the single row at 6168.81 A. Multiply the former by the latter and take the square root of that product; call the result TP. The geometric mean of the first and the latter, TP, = 2.46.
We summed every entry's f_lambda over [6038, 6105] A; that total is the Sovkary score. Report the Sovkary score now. 62.6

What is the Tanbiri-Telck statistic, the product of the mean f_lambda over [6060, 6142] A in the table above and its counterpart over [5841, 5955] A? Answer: 5.7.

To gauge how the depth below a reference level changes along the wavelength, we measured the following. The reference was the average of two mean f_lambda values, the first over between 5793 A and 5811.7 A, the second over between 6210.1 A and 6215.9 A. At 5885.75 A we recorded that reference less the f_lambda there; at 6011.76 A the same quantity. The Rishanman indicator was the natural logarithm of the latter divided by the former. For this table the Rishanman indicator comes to -3.0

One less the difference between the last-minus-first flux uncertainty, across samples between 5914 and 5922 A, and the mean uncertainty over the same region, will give 1.14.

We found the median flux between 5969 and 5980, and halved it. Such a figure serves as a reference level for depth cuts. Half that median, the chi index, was 1.23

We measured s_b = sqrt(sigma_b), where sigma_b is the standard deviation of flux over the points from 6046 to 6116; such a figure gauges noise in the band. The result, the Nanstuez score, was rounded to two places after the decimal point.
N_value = 0.43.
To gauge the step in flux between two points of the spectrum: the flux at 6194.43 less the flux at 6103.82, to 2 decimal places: 0.10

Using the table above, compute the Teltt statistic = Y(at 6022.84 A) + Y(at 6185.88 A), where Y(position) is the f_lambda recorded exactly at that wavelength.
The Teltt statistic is 4.85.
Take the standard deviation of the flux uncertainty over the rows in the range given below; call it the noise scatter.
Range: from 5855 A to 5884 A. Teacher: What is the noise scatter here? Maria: 0.014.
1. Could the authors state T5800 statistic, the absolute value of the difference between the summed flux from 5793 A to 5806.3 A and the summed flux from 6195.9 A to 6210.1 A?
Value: 0.6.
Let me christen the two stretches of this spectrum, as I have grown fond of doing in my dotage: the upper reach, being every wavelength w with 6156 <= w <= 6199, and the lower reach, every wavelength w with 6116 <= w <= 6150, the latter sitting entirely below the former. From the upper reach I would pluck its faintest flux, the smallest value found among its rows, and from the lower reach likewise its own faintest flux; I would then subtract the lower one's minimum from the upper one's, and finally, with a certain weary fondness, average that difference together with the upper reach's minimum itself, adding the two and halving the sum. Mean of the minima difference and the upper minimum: 1.16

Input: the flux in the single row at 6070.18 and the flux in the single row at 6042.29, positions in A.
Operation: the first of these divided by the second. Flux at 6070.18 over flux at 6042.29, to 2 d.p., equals 1.17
